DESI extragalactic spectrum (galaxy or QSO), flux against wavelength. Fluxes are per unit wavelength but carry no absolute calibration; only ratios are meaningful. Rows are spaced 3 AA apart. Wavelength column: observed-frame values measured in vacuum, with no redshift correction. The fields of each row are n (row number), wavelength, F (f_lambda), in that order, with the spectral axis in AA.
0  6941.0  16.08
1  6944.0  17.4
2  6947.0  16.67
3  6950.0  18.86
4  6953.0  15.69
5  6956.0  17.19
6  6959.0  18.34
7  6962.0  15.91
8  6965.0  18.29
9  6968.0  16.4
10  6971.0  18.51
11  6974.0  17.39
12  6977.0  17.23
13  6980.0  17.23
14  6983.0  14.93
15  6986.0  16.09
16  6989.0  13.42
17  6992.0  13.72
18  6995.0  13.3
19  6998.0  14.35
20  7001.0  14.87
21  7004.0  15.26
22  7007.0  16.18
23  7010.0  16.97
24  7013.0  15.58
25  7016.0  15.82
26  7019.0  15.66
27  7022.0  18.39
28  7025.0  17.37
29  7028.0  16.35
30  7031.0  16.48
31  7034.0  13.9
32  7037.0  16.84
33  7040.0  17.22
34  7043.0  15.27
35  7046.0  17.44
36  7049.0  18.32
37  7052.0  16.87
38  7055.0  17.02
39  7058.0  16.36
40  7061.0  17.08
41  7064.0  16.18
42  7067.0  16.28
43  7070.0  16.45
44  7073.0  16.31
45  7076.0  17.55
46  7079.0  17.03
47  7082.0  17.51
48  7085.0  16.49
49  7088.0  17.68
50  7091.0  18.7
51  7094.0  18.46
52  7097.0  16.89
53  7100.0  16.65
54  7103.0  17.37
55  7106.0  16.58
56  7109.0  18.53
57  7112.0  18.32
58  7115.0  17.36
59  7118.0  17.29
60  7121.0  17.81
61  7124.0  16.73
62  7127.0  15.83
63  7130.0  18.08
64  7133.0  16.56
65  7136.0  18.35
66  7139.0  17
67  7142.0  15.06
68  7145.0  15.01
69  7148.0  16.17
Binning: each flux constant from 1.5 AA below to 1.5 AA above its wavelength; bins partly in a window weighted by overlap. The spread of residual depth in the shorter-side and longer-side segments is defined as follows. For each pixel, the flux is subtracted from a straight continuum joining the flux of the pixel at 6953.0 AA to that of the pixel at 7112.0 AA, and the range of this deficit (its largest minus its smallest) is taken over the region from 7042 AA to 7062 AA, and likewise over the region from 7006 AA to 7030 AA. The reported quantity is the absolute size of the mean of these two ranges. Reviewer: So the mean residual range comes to 2.82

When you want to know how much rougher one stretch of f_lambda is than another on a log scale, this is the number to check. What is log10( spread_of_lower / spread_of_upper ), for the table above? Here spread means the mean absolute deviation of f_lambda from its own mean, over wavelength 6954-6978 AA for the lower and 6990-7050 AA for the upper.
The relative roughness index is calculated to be -0.21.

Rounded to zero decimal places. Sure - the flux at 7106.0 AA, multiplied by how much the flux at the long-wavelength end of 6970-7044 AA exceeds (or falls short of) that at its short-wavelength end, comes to -54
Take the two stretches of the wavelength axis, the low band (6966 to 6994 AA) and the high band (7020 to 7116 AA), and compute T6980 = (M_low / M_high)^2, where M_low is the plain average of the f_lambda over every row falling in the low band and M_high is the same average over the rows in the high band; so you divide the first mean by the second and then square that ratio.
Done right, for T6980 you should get 0.89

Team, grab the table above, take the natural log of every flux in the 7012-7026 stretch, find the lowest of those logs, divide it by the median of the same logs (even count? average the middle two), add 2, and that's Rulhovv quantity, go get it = 2.99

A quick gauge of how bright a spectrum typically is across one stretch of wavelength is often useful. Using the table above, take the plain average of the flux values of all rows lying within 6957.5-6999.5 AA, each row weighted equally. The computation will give 16.08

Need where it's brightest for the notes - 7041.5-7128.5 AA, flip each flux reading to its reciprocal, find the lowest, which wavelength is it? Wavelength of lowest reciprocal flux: 7091.0 AA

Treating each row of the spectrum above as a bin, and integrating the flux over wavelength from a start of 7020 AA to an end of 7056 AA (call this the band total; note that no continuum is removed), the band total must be 604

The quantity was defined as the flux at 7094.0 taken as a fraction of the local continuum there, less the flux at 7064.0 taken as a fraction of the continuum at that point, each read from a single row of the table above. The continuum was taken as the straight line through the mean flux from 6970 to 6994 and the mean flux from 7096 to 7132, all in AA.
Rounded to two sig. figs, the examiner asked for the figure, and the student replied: 0.12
